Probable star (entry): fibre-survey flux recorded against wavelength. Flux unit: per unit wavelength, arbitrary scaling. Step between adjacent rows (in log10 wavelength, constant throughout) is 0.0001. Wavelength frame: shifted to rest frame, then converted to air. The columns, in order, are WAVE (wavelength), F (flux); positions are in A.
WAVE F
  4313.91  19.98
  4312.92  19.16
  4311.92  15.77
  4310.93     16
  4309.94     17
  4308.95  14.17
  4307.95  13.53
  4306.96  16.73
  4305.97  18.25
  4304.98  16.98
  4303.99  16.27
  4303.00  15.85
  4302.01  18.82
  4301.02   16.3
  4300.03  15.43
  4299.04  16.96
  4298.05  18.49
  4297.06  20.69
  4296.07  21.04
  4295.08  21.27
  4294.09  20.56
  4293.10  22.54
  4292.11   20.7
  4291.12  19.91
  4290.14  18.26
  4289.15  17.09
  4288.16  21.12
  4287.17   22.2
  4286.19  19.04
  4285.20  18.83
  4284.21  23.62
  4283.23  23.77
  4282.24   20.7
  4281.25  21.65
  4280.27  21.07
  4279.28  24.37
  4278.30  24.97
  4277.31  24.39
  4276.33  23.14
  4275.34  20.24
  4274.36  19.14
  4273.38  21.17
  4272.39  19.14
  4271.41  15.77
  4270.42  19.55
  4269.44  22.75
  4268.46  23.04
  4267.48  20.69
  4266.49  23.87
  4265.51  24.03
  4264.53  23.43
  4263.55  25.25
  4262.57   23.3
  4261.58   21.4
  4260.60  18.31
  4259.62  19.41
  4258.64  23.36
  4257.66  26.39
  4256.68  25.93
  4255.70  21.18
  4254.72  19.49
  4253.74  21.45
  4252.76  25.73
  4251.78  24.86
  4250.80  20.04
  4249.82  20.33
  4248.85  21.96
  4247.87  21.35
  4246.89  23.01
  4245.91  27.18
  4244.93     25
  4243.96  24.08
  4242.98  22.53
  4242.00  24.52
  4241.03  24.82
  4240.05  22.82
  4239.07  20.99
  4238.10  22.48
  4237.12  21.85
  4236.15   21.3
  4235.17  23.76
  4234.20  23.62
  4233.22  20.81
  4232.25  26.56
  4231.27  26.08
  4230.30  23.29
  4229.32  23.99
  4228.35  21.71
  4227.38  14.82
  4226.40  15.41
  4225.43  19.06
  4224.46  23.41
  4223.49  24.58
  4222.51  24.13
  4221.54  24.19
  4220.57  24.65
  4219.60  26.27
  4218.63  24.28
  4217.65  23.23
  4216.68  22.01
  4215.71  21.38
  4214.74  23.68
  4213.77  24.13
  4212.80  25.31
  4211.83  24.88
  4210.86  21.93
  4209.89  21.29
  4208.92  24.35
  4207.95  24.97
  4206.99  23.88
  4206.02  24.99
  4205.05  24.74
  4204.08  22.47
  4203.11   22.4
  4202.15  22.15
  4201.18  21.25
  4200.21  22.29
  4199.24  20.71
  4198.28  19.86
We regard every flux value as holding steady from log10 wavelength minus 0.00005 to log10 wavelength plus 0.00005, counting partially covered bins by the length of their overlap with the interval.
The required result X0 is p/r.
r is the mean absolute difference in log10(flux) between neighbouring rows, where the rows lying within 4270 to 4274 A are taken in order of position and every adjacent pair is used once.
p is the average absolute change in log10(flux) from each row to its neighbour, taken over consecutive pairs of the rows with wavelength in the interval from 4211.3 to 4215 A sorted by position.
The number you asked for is 0.16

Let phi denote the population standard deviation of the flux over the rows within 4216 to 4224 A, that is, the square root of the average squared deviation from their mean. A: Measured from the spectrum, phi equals 1.1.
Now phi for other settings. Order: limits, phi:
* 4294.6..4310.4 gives 2.2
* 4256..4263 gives 2.8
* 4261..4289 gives 2.2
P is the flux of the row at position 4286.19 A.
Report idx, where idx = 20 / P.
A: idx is 1.1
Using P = 19.04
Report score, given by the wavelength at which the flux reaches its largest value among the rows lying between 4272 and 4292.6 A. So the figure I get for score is 4278.30 A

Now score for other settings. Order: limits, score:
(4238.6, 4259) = 4245.91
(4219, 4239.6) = 4232.25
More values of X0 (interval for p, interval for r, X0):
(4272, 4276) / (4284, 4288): 0.66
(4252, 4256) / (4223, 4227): 0.77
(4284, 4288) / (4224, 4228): 0.86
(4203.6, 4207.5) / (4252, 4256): 0.42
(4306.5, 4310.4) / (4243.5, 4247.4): 1.53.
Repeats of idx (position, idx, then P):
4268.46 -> 0.9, 23.04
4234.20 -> 0.8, 23.62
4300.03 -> 1.3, 15.43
